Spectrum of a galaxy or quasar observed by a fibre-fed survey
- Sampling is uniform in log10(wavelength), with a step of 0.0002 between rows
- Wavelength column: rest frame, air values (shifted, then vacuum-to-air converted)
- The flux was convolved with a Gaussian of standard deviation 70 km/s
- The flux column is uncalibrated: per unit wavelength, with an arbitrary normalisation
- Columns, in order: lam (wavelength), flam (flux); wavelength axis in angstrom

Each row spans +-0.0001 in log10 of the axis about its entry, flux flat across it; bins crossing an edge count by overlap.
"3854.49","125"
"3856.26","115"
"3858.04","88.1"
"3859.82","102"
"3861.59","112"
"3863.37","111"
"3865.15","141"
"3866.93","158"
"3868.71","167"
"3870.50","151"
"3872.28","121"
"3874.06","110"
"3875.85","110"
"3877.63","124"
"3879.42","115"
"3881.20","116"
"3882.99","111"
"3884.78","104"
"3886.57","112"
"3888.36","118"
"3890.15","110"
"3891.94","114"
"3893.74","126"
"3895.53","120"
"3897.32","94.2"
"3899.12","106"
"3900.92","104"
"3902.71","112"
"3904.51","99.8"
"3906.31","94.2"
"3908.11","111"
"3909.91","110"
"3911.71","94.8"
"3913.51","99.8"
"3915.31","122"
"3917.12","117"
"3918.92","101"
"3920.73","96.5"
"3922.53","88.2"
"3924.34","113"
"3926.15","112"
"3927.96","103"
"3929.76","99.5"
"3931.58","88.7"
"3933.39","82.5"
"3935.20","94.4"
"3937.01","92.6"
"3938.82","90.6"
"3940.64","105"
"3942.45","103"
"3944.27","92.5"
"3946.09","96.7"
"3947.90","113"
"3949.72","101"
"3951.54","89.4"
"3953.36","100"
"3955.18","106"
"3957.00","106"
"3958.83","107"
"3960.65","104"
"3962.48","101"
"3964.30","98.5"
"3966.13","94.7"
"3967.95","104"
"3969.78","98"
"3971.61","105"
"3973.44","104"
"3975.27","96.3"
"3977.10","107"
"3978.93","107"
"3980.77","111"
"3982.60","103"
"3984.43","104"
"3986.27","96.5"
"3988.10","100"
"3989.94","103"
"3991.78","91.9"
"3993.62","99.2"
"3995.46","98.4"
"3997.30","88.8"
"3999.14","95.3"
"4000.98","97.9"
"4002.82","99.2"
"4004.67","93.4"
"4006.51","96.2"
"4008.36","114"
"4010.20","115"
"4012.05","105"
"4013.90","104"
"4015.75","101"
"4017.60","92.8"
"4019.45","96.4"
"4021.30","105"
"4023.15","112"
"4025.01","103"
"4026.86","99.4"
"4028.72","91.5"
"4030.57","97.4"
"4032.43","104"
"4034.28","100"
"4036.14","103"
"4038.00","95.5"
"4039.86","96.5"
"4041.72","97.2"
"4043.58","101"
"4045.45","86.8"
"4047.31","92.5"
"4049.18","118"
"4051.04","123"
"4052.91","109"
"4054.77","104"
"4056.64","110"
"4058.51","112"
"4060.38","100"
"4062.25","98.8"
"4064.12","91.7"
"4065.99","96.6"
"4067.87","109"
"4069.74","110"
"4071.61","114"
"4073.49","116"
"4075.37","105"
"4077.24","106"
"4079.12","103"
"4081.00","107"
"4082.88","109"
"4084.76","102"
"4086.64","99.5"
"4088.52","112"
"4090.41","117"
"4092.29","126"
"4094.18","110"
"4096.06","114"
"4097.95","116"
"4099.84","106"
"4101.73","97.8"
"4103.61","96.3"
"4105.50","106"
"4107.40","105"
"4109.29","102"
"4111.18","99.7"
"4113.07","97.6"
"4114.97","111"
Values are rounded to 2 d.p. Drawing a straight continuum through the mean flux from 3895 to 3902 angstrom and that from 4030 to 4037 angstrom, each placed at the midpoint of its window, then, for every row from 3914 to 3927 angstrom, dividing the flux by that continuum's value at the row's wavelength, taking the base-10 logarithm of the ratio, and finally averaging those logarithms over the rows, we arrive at 0.01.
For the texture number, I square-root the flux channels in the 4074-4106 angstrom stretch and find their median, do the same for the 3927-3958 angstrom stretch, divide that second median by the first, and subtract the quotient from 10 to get 9.03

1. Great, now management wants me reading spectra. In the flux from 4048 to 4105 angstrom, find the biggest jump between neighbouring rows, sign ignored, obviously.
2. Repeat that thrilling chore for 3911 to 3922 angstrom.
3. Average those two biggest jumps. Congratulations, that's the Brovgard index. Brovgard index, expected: 19.1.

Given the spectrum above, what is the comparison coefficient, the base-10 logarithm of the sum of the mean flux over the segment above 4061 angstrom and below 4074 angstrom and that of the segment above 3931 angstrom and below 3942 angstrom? 2.30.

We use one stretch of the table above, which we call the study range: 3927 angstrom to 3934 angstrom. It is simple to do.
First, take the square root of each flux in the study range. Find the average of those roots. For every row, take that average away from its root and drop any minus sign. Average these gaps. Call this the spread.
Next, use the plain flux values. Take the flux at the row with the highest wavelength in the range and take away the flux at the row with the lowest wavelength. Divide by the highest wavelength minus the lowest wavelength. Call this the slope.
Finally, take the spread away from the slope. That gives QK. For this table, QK -4.2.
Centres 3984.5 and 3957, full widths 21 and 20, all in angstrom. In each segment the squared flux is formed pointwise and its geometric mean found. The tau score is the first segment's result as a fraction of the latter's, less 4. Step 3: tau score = -3.00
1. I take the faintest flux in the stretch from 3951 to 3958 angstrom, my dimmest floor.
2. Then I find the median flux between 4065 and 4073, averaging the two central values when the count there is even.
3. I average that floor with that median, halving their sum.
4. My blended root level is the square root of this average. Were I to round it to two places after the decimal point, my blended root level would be 9.97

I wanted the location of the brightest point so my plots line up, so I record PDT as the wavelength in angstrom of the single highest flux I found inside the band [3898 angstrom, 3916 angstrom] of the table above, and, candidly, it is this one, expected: 3915.31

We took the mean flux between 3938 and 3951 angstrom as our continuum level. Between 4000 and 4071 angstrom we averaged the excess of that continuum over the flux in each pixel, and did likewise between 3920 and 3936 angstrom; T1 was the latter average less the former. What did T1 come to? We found 4.6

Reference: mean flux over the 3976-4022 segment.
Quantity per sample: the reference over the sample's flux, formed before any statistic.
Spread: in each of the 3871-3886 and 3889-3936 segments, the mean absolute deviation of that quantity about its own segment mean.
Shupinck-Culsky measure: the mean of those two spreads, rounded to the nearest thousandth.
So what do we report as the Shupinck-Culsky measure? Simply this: 0.064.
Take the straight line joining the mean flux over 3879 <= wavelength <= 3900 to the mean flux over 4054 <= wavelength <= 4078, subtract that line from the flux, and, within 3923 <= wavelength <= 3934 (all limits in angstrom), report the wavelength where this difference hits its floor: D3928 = 3933.39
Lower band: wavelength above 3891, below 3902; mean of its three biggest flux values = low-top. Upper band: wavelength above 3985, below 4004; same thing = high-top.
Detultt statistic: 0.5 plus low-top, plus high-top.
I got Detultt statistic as 221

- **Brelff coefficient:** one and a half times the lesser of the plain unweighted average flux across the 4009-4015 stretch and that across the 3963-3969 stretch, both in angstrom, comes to 149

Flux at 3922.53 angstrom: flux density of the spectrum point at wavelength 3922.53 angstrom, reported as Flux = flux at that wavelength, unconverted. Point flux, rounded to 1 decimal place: 88.2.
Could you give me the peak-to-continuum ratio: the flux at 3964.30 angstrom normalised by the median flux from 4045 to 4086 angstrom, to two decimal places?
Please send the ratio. 0.92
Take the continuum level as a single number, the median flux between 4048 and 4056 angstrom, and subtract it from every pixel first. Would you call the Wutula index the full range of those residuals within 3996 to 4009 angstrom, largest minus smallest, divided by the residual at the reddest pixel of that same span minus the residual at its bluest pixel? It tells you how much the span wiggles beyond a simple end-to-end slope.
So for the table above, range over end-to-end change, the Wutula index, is 1.0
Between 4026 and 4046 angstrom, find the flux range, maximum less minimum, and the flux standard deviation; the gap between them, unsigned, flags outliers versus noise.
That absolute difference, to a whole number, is 12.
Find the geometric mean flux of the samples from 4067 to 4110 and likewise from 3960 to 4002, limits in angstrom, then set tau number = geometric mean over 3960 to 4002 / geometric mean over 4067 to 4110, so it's 0.93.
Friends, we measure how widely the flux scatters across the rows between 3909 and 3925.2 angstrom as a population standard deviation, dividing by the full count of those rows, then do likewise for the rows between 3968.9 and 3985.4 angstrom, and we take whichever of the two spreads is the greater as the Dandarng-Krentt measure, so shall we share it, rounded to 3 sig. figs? 10.7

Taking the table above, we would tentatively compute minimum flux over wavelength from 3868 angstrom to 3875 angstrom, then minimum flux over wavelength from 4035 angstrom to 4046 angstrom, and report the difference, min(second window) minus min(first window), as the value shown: -23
